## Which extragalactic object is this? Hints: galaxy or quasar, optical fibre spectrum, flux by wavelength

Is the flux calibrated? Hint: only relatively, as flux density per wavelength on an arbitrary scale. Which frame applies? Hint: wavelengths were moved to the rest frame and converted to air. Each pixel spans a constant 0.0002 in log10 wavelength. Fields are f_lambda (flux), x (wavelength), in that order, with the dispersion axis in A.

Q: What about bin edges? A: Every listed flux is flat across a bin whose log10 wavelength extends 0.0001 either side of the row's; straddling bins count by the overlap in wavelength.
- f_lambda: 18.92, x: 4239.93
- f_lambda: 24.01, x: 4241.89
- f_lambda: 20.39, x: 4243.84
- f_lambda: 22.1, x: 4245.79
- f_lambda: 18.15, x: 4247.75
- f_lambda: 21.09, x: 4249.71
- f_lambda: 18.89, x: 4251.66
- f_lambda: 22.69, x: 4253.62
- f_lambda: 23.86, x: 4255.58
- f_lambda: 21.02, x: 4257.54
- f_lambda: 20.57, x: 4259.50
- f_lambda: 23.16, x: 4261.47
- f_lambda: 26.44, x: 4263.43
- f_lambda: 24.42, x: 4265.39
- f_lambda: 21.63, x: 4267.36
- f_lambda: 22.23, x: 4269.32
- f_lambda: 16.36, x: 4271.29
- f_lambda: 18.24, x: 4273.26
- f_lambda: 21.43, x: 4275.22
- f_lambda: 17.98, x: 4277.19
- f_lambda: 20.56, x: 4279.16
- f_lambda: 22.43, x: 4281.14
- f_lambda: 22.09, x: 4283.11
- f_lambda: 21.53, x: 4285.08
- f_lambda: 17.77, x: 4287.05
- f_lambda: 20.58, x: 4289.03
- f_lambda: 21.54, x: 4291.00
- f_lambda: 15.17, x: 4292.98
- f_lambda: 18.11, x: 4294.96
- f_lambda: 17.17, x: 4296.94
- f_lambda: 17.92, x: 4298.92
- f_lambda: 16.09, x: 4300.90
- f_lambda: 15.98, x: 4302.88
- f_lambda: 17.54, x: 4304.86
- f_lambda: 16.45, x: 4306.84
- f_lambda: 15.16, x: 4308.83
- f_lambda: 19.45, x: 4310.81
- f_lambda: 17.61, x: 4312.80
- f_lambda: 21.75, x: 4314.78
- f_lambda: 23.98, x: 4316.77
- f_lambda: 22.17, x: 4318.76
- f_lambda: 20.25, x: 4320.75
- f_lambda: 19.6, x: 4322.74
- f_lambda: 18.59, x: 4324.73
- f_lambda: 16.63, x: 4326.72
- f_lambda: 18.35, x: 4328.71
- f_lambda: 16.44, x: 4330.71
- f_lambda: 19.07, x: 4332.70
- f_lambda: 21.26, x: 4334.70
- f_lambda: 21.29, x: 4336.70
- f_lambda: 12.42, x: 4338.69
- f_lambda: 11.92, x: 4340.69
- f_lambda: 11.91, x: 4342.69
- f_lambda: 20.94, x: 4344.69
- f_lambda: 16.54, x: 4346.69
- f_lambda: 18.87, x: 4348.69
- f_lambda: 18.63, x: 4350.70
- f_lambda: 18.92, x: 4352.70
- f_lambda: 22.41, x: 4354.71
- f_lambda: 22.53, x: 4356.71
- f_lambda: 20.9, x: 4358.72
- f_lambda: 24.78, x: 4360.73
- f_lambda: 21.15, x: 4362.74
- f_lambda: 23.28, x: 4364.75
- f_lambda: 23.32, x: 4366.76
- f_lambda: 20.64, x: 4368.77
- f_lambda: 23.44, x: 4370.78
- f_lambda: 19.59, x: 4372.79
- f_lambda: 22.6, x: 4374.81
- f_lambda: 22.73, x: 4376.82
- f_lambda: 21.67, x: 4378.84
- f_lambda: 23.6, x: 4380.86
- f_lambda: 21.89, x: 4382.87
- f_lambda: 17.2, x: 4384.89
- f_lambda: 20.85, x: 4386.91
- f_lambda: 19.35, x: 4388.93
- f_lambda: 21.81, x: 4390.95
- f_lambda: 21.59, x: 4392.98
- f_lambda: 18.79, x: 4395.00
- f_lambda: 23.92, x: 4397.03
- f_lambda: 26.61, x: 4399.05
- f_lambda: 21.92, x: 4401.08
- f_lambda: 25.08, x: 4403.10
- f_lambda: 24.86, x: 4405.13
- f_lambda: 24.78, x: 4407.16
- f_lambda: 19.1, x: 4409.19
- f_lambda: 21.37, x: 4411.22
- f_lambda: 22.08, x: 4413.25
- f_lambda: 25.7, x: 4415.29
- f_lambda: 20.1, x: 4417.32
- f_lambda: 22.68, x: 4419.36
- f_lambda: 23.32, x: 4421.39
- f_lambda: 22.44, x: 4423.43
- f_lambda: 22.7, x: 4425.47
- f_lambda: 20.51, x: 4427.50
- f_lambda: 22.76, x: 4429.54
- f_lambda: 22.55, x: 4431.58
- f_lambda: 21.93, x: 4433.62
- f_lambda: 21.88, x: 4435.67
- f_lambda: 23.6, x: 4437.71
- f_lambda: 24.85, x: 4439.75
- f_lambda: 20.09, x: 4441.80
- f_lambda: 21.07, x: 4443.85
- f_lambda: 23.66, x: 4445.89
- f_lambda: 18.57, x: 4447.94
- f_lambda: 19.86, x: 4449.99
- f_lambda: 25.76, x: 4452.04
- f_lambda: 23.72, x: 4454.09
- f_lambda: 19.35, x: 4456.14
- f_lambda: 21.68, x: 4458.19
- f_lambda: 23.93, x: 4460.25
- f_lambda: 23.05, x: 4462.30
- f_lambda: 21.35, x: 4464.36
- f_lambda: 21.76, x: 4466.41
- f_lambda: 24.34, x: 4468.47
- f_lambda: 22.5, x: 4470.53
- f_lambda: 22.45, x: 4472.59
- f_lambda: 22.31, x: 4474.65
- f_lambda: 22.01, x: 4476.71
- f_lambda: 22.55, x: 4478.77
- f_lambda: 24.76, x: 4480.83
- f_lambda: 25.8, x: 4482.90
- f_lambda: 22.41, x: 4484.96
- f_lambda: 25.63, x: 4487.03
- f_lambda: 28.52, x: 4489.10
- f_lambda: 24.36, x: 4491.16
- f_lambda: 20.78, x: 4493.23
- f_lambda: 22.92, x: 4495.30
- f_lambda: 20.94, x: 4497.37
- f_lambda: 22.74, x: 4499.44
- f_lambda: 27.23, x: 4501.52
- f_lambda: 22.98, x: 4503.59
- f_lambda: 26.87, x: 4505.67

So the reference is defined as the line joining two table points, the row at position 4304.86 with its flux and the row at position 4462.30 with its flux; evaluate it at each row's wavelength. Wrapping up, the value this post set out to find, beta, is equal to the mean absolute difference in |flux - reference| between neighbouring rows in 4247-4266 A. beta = 2.36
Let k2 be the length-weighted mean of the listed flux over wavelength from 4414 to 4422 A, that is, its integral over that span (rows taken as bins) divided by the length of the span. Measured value 22.9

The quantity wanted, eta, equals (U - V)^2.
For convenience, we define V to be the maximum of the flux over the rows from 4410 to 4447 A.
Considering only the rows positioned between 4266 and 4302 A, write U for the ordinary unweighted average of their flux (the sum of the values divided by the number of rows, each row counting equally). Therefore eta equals 40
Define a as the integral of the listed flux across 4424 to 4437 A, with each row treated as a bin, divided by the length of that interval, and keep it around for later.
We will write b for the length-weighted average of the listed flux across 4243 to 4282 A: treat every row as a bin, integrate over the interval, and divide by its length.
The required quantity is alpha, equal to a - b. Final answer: 1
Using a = 22.1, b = 21.2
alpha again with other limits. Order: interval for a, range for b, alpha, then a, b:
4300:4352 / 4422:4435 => -4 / 18.0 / 22.2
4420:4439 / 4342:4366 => 2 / 22.5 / 20.2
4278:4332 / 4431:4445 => -3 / 18.9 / 22.3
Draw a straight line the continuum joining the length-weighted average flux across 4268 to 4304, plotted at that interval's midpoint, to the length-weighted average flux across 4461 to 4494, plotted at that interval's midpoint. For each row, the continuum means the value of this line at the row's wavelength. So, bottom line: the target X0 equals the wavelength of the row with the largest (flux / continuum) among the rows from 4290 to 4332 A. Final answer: 4316.77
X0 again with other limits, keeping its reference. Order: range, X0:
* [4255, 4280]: 4263.43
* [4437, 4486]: 4452.04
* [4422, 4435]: 4425.47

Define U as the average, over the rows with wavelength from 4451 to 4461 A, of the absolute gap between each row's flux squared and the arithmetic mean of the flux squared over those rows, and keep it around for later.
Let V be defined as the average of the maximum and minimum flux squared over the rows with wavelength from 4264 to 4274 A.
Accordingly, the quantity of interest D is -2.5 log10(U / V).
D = 1.8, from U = 85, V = 432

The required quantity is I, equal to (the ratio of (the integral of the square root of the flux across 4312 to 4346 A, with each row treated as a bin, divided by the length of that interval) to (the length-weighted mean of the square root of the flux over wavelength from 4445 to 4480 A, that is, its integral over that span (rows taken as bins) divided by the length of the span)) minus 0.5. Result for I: 0.41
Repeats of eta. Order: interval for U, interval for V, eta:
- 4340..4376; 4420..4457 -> 32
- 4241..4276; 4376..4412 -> 26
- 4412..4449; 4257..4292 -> 18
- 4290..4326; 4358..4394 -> 38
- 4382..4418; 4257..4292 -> 19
